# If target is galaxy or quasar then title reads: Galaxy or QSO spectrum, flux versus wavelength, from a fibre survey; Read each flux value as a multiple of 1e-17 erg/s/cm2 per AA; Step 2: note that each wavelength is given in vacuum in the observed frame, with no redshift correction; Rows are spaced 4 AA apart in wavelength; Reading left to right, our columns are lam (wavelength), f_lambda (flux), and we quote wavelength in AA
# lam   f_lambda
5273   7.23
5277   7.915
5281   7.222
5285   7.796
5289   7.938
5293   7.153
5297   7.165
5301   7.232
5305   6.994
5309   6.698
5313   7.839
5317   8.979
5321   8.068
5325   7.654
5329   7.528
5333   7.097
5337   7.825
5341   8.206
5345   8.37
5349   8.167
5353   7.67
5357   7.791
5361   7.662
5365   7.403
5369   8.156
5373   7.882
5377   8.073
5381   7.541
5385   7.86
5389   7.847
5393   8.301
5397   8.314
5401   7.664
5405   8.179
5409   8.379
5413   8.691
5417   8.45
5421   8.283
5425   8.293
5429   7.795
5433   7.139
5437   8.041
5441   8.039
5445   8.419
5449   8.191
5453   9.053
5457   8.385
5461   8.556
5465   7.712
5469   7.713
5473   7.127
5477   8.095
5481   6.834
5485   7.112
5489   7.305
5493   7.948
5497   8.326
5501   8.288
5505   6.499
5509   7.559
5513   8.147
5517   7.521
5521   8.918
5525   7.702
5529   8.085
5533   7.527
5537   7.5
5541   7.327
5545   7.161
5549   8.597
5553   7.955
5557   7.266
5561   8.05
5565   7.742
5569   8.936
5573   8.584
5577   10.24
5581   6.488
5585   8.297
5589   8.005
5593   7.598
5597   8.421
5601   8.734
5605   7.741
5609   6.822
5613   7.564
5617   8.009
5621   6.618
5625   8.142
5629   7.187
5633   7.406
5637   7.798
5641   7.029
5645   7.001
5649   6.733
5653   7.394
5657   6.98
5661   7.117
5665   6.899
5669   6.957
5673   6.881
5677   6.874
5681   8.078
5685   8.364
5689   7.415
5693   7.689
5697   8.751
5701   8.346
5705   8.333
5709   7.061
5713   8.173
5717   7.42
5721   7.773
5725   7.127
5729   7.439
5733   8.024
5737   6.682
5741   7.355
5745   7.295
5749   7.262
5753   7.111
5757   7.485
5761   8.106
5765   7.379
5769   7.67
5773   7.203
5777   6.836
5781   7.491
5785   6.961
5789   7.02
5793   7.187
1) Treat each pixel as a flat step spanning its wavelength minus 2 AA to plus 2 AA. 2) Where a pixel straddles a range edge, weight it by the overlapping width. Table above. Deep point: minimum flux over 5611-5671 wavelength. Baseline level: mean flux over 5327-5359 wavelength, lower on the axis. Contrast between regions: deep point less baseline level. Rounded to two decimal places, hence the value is -1.21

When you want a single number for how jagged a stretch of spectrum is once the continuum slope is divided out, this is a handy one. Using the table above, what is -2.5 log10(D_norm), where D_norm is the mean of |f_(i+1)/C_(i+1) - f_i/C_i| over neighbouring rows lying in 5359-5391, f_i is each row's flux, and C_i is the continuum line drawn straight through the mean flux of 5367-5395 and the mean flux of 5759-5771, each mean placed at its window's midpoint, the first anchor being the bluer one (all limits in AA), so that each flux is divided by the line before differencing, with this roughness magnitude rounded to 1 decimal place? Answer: 3.4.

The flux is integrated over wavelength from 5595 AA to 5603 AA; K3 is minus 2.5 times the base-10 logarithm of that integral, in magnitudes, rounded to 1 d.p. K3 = -4.6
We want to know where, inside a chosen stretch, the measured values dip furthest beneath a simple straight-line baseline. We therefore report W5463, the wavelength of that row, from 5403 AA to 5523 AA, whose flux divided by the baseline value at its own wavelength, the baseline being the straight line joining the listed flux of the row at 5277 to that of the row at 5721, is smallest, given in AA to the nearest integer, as 5505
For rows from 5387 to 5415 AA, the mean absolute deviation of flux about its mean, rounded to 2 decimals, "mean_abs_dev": 0.26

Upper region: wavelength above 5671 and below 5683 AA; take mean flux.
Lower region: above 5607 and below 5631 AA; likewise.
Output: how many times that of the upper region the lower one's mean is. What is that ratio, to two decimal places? 1.02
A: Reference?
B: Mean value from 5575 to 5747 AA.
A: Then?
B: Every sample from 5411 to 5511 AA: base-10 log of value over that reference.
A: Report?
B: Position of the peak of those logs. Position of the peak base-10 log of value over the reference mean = 5453 AA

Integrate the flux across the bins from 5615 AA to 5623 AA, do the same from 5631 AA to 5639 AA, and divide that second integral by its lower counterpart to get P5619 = 1.04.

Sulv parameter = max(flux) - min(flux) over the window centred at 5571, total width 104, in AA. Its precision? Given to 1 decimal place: 3.8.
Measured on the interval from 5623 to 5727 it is 2.0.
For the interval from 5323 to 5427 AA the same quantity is 1.6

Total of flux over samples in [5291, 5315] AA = 43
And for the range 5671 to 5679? 14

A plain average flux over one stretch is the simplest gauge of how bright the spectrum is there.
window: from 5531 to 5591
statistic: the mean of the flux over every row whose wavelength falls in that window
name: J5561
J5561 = 8.0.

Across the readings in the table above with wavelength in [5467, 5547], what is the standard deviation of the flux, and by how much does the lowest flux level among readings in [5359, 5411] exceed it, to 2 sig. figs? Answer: 6.8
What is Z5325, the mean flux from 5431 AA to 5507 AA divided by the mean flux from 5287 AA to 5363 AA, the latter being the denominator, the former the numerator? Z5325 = 1.02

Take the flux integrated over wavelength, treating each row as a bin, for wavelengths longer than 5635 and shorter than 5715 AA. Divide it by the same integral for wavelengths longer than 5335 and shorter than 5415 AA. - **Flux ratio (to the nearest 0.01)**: 0.94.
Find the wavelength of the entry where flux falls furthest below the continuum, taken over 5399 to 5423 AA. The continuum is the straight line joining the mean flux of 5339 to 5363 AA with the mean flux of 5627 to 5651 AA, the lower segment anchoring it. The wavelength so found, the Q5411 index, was 5401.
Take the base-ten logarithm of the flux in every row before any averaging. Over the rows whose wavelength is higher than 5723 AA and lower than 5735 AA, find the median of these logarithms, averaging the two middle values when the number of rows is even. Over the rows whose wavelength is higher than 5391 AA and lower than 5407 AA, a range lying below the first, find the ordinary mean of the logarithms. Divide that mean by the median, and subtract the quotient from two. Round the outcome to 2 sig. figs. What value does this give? 0.96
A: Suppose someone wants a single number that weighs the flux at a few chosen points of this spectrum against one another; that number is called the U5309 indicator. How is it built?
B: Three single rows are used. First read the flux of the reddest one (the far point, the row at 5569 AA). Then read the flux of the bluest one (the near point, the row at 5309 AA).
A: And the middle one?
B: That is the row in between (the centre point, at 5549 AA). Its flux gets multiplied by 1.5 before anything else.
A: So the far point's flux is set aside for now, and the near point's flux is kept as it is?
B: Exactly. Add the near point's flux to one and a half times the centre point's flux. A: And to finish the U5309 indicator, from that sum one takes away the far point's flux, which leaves 10.7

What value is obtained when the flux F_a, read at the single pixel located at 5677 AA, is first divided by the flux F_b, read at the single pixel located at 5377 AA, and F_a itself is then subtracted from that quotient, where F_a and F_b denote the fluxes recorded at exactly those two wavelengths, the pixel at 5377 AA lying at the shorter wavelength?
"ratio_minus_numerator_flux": -6.02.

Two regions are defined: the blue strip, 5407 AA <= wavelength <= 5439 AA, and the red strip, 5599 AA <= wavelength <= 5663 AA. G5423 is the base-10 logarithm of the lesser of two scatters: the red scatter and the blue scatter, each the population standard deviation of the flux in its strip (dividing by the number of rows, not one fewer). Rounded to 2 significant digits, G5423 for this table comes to -0.35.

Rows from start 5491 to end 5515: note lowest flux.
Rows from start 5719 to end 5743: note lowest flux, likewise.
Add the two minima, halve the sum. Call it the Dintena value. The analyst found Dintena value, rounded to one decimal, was 6.6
